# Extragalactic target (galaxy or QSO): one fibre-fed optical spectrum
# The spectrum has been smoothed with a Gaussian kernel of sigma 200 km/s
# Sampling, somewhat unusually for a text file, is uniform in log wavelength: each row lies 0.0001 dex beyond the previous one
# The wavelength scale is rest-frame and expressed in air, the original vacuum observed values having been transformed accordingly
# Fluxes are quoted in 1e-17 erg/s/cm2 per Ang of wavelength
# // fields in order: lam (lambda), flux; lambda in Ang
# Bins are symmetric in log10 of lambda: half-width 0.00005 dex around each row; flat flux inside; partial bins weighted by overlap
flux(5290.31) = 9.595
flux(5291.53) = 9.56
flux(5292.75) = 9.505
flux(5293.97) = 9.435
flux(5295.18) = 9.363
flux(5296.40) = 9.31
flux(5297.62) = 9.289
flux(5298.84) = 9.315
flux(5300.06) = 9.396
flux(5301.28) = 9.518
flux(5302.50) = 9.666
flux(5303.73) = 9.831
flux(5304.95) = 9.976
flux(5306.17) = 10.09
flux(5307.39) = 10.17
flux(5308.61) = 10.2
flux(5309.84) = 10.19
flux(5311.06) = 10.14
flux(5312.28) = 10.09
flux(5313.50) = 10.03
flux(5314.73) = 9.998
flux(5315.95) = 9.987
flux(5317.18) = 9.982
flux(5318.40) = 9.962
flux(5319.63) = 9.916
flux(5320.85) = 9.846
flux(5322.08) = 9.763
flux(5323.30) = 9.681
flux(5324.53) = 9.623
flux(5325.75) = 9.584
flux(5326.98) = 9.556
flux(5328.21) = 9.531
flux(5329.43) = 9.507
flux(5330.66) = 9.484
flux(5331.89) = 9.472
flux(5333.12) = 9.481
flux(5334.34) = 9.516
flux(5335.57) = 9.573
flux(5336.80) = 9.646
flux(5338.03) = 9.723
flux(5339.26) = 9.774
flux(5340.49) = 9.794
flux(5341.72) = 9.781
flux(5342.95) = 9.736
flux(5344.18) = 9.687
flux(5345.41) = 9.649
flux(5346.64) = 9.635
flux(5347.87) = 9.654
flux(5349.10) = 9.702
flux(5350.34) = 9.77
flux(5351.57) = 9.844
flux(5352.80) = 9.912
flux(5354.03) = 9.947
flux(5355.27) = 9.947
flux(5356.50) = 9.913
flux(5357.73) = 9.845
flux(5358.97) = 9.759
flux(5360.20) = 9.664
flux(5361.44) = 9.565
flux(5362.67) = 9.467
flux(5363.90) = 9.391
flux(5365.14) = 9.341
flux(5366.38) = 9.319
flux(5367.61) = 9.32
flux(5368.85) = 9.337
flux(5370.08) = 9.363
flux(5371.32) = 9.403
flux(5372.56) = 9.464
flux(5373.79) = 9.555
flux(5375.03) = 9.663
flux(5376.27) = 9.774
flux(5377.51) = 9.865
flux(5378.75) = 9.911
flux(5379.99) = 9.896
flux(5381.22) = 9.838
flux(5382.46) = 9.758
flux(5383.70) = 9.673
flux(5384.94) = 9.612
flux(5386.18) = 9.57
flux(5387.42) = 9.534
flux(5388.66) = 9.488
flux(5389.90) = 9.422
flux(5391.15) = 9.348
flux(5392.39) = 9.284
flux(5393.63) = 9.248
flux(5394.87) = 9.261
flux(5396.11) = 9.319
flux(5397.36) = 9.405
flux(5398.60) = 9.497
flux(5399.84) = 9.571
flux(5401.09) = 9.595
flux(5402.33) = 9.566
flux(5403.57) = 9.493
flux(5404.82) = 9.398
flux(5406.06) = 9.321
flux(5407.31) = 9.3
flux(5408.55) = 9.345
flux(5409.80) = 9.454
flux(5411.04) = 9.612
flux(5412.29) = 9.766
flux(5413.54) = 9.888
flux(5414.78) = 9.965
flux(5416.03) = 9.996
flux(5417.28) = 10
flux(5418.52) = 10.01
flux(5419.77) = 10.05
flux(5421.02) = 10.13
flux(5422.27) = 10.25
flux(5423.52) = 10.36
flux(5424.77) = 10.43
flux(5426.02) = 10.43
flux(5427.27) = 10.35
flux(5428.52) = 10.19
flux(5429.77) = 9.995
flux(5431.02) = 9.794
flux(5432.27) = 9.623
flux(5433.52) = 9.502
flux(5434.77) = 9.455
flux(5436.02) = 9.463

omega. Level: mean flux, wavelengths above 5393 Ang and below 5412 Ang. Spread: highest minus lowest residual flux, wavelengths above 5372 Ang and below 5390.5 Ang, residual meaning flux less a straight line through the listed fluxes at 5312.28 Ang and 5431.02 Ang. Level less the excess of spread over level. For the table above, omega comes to 18.4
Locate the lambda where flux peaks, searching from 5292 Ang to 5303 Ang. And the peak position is 5302.50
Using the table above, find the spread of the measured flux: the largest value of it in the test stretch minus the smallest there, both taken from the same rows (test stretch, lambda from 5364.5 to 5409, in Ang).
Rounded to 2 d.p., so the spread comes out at 0.66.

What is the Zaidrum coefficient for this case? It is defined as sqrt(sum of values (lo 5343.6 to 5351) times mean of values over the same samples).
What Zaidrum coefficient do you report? 23.7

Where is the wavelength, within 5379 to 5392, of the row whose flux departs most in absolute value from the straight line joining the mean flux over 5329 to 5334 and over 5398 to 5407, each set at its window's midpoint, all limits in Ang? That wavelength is 5379.99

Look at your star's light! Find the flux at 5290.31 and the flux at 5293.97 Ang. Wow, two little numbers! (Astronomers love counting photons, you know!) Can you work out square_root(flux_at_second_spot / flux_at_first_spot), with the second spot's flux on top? 0.99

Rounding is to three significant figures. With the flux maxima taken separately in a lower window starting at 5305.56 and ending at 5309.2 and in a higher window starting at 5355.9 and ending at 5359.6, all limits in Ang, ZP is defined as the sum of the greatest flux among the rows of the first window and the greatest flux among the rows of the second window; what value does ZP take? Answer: 20.1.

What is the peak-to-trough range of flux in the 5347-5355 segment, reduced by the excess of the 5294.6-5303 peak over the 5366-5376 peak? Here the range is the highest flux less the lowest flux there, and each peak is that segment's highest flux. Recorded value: 0.29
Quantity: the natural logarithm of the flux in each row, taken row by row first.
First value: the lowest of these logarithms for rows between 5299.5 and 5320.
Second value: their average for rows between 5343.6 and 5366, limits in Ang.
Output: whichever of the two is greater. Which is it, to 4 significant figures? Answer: 2.272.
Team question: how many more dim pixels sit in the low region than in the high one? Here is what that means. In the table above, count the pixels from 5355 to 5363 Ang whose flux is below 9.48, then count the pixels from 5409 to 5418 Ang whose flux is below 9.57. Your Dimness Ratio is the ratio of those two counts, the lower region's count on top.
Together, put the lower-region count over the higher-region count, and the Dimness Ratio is 1.0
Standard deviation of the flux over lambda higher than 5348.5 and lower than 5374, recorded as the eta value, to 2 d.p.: 0.23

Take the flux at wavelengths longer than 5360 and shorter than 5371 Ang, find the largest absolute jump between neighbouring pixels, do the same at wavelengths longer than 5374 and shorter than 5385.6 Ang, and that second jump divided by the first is 1.12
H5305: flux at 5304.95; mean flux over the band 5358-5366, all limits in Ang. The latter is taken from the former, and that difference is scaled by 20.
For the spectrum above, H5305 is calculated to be 9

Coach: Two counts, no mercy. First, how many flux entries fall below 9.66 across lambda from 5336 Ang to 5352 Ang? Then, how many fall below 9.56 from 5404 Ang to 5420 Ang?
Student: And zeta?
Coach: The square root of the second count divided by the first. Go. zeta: 1.12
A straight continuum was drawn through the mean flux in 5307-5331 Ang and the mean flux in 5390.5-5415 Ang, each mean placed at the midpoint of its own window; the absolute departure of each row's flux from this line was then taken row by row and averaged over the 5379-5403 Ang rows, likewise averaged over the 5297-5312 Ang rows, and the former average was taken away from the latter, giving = 0.19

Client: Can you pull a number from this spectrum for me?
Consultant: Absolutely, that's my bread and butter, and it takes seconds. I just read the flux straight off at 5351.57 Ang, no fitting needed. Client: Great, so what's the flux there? 9.844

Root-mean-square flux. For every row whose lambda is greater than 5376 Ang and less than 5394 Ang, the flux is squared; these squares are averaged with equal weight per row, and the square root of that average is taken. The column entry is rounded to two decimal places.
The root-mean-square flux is 9.62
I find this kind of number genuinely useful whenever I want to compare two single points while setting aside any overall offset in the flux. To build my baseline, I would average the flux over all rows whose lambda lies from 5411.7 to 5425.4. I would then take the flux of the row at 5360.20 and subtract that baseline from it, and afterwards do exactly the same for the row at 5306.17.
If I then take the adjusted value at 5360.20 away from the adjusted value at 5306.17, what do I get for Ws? 0.4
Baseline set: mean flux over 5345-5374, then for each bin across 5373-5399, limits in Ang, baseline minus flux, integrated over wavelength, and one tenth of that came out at 0.1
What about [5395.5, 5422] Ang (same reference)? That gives -0.1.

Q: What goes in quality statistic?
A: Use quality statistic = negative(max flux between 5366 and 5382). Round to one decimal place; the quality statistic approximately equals -9.9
